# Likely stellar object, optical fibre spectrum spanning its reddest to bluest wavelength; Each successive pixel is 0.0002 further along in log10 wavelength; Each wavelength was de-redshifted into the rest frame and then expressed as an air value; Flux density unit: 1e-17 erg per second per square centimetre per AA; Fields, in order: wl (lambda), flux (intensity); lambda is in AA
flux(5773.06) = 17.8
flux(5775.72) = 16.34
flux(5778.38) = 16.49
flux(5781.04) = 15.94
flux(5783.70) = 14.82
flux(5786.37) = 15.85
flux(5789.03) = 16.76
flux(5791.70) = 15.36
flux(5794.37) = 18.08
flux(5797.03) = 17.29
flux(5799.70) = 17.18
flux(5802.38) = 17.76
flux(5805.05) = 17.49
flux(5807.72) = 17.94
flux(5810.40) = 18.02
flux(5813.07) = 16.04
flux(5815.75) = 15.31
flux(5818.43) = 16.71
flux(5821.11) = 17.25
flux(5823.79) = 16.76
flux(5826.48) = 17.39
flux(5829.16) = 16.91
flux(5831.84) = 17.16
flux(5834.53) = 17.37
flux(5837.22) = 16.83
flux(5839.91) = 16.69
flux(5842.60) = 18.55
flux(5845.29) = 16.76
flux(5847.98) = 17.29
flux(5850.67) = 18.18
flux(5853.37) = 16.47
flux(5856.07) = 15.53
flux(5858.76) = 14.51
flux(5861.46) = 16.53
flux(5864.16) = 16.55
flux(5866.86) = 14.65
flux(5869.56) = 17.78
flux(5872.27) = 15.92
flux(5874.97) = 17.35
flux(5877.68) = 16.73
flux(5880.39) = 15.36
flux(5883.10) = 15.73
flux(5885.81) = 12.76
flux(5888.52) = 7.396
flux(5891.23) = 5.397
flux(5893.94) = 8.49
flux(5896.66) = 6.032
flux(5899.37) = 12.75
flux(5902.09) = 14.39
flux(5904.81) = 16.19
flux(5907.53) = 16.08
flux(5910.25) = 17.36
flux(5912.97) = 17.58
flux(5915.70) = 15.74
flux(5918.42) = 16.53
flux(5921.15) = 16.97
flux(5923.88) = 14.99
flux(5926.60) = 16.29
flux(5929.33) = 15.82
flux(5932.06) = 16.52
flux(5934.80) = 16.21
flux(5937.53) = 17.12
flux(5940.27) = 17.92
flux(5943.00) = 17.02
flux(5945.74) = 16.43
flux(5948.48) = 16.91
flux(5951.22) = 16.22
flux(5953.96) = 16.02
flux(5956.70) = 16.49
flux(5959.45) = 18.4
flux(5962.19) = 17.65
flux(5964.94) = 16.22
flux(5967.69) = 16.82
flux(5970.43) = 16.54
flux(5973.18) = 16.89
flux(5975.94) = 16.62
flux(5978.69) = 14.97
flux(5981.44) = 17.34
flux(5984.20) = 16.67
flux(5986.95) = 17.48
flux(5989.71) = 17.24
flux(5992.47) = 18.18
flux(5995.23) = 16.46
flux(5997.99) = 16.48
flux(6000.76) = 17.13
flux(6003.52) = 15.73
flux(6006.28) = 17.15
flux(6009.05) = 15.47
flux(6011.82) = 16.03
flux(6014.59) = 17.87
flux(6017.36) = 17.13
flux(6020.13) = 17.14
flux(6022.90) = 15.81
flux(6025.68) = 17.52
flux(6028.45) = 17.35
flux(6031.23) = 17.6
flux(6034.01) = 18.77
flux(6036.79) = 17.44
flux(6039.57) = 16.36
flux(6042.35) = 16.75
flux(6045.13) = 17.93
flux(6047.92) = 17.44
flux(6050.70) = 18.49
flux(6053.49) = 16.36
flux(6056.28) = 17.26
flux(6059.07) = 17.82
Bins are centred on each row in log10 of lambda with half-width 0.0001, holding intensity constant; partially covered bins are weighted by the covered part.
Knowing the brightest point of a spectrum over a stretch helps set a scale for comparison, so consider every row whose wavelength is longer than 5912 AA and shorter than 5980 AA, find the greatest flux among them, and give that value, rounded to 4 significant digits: 18.40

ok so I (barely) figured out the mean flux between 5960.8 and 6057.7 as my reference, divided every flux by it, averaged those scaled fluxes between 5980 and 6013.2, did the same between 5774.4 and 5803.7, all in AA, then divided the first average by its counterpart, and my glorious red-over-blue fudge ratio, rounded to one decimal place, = 1.0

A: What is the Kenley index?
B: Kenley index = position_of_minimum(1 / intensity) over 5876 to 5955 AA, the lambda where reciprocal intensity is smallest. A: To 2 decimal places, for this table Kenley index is 5940.27 AA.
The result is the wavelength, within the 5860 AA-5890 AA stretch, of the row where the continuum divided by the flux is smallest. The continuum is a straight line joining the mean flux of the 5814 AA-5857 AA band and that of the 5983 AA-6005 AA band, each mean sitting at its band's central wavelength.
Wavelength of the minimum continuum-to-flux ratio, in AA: 5869.56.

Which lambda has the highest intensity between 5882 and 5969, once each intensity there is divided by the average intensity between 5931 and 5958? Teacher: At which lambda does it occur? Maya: 5959.45 AA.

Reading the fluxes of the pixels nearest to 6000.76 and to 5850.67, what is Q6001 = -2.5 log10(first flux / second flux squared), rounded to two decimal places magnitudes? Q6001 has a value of 3.21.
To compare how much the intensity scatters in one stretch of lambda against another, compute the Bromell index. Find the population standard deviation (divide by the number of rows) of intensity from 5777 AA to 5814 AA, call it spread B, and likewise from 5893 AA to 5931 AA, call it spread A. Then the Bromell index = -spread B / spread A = -0.31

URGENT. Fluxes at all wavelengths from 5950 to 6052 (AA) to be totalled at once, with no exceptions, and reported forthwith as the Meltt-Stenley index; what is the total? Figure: 628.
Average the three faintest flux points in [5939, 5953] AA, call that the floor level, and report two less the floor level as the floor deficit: -14.5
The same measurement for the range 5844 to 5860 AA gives -13.5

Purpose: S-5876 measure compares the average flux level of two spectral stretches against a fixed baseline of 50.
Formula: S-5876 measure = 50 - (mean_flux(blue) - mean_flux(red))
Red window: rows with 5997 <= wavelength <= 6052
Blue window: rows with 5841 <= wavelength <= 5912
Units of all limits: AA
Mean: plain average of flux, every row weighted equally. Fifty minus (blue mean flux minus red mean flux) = 52.4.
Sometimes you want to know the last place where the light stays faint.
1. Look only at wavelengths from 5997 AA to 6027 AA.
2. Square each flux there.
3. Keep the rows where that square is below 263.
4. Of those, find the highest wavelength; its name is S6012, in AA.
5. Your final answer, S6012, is 6022.90 AA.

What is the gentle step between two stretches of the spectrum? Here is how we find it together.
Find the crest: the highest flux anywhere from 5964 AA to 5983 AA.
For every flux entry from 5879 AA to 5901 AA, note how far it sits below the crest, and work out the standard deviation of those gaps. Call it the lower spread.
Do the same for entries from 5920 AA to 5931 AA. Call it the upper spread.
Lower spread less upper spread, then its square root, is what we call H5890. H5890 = 1.8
